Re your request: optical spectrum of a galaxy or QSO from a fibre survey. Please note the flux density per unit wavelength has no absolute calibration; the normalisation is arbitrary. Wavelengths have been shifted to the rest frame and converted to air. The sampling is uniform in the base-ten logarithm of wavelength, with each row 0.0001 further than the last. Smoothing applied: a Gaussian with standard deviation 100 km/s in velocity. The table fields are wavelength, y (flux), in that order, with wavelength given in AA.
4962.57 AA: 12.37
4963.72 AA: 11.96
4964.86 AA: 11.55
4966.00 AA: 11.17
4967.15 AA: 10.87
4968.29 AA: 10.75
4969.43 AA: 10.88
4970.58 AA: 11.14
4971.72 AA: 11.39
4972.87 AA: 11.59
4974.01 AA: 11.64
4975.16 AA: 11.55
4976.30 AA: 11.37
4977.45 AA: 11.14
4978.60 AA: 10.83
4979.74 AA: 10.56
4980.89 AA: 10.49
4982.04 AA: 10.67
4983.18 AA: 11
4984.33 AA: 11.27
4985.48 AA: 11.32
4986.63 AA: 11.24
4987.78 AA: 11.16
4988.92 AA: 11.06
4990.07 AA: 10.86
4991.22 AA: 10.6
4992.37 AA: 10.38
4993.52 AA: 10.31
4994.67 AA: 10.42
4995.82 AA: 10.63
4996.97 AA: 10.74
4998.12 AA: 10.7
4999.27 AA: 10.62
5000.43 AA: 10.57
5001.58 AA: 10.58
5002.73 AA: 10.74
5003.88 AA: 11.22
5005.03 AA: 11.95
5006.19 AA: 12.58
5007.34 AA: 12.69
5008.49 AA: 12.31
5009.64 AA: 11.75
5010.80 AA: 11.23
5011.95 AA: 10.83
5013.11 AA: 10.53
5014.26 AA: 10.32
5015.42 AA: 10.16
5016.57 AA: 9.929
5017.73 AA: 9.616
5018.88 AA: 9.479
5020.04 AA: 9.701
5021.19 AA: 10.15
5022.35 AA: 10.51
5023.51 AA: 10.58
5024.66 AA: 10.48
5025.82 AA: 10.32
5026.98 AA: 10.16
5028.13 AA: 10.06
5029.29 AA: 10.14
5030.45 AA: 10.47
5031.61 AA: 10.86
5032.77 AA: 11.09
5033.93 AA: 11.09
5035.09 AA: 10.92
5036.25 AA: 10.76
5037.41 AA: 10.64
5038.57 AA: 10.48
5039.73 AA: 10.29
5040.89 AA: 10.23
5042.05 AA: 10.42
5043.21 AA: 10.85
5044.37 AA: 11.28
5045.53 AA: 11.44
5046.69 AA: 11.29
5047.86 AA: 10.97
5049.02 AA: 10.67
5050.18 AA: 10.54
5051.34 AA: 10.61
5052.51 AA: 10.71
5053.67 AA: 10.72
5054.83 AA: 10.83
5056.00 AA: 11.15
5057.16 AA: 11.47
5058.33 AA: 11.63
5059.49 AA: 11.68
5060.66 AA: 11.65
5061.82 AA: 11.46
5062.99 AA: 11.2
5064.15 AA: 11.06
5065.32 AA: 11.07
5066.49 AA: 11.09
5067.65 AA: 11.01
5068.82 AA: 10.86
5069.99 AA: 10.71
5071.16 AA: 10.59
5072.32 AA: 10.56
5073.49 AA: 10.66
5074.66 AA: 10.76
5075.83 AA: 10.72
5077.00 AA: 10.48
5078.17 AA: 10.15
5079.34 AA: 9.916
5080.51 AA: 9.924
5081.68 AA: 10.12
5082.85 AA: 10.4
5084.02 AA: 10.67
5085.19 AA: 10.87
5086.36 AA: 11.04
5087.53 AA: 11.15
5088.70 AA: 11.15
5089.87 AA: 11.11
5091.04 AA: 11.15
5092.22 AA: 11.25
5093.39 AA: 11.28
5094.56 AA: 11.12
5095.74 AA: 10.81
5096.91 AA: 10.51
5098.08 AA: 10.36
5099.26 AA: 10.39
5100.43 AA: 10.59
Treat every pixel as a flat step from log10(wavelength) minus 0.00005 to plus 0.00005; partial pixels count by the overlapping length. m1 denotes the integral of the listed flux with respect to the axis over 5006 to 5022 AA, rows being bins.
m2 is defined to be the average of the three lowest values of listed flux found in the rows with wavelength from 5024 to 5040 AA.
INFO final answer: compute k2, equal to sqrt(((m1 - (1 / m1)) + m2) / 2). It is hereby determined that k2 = 9.55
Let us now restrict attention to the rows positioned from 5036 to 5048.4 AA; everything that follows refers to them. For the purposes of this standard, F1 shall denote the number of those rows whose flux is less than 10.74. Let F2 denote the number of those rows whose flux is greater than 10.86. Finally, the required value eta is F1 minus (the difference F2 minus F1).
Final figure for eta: 6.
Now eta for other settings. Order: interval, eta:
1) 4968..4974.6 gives -5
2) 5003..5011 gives -7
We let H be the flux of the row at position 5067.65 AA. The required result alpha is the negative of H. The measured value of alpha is -11.0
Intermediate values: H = 11.01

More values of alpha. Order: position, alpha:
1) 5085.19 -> -10.9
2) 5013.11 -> -10.5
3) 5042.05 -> -10.4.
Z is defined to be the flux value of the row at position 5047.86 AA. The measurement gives 10.97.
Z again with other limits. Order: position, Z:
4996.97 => 10.74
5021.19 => 10.15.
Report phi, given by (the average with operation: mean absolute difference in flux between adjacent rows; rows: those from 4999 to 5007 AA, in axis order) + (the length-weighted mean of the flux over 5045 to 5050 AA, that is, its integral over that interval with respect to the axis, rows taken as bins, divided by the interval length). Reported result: 11.4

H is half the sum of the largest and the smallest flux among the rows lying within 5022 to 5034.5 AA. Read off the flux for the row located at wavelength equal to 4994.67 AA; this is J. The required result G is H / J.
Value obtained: 1.01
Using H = 10.6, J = 10.42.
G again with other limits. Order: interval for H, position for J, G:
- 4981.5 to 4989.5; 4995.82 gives 1.03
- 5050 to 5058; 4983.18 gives 1.00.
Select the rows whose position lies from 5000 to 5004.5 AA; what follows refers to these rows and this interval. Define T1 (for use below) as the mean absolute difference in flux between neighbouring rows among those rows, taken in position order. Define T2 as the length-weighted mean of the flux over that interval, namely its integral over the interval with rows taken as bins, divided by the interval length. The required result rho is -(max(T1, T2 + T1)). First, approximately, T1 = 0.22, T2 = 10.81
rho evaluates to -11.0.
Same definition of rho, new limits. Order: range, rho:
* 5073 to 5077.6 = -10.8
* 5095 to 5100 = -10.7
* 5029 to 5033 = -10.9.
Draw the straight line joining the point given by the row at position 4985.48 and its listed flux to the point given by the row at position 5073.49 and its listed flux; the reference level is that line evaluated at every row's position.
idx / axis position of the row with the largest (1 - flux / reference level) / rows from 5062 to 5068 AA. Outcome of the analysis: 5067.65 AA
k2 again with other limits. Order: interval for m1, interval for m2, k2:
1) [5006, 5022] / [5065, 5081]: 9.54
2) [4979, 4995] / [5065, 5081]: 9.57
